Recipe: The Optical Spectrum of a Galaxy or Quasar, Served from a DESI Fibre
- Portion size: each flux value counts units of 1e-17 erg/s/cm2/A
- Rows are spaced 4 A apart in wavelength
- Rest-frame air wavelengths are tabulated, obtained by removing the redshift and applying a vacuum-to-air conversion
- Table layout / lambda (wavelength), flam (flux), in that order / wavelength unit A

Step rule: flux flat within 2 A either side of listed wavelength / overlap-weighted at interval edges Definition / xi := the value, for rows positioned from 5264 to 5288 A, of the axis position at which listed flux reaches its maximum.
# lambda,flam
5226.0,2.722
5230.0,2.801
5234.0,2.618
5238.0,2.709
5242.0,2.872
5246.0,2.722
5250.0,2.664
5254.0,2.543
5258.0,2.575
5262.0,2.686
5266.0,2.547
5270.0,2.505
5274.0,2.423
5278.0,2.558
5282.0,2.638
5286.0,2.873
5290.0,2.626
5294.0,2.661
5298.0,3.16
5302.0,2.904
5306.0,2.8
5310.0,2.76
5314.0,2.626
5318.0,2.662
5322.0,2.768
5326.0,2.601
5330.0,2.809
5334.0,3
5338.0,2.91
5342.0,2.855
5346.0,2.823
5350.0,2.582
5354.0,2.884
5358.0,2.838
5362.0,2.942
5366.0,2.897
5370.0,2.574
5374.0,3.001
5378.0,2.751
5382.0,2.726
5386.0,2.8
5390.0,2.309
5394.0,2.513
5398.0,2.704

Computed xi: 5286.0 A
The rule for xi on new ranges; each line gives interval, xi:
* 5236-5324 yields 5298.0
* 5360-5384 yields 5374.0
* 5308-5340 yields 5334.0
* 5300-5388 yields 5374.0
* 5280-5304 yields 5298.0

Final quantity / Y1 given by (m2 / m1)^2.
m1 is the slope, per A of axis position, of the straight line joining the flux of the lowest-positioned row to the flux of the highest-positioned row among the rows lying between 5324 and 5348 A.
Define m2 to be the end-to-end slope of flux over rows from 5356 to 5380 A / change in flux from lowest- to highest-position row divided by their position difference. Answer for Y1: 0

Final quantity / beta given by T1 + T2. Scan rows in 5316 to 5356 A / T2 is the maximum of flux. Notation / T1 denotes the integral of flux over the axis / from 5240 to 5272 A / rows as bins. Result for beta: 87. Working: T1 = 84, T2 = 3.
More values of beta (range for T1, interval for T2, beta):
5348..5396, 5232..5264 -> 134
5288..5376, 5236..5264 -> 250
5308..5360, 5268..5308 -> 148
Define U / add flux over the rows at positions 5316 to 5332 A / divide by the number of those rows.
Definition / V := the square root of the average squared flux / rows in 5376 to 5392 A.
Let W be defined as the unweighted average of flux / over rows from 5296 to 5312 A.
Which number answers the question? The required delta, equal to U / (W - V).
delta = 11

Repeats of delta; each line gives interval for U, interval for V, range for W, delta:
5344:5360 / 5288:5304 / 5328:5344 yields 58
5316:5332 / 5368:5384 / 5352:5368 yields 22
